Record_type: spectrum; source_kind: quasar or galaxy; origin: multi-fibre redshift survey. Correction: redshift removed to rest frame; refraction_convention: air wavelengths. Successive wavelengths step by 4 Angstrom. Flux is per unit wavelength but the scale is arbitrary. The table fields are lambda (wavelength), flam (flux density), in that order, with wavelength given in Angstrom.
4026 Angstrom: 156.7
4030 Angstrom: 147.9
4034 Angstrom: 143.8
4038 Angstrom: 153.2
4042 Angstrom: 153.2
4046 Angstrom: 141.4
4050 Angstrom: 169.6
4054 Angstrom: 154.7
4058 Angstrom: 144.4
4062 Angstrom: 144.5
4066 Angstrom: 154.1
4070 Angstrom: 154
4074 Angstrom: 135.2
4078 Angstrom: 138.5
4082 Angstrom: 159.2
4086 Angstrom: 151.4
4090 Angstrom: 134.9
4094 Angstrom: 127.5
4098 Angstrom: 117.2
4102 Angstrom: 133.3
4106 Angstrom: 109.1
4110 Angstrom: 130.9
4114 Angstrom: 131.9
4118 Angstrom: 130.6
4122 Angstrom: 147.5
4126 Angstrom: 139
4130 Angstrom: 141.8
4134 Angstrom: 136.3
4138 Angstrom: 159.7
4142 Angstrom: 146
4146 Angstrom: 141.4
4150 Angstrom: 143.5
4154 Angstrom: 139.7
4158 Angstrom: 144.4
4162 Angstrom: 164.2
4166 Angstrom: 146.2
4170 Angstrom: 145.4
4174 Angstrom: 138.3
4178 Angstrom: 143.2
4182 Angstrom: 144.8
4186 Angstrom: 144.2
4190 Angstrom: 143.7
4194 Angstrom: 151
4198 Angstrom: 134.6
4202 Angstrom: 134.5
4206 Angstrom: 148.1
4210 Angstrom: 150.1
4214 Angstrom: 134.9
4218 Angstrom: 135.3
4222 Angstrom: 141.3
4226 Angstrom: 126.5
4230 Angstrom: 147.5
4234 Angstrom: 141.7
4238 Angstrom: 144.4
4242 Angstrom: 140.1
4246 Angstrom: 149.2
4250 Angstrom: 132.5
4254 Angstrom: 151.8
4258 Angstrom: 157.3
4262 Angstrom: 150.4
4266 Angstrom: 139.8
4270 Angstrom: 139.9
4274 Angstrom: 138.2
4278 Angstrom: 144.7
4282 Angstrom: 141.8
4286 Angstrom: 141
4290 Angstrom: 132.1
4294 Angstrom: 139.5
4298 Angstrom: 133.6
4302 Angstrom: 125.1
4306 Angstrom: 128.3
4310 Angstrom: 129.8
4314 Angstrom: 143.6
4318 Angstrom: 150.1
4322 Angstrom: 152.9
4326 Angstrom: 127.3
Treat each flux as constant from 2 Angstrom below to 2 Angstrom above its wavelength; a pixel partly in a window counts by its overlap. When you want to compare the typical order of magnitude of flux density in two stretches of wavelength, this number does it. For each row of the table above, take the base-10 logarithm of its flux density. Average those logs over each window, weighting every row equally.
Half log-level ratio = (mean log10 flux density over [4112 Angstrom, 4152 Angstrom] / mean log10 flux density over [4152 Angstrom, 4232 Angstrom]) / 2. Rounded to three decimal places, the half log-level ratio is 0.499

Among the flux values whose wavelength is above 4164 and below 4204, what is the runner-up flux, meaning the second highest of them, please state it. 146.2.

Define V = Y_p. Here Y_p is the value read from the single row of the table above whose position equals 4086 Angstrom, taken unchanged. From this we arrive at 151.4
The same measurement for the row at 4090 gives 134.9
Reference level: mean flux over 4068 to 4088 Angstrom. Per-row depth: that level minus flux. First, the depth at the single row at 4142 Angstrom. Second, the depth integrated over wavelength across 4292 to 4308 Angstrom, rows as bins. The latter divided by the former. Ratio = 155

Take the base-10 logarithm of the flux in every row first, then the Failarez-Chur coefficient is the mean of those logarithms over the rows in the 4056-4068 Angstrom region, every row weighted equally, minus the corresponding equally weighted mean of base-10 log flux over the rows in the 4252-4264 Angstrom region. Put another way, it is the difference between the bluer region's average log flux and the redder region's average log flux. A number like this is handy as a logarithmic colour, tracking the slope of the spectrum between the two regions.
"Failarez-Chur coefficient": -0.02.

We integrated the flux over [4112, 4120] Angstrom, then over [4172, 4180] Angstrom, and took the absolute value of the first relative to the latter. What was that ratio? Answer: 0.93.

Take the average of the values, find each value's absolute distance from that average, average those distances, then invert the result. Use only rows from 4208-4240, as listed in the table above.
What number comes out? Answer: 0.17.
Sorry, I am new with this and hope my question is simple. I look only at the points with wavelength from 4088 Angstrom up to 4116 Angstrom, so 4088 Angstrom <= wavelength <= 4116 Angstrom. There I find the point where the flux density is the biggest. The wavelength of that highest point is 4090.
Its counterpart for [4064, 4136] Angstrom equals 4082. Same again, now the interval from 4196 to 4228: 4210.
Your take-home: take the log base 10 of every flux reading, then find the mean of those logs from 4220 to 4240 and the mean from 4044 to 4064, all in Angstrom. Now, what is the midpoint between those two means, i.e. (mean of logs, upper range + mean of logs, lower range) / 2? 2.16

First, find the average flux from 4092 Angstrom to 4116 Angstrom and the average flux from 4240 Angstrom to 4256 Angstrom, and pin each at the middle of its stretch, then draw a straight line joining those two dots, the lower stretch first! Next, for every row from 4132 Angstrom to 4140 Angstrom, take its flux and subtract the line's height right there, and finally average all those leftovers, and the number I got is 19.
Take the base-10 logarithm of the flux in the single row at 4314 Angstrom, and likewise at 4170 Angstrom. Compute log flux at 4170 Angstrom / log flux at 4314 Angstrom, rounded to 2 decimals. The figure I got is 1.00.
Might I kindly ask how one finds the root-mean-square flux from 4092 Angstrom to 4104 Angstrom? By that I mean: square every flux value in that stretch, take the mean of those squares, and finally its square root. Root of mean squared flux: 126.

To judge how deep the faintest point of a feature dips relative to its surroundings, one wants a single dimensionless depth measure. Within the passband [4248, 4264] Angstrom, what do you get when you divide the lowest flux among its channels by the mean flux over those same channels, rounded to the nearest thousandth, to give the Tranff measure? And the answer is 0.895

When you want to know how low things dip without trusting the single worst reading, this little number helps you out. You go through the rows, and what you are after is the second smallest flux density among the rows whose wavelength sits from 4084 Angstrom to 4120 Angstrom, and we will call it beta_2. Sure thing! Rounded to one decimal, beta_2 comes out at 117.2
